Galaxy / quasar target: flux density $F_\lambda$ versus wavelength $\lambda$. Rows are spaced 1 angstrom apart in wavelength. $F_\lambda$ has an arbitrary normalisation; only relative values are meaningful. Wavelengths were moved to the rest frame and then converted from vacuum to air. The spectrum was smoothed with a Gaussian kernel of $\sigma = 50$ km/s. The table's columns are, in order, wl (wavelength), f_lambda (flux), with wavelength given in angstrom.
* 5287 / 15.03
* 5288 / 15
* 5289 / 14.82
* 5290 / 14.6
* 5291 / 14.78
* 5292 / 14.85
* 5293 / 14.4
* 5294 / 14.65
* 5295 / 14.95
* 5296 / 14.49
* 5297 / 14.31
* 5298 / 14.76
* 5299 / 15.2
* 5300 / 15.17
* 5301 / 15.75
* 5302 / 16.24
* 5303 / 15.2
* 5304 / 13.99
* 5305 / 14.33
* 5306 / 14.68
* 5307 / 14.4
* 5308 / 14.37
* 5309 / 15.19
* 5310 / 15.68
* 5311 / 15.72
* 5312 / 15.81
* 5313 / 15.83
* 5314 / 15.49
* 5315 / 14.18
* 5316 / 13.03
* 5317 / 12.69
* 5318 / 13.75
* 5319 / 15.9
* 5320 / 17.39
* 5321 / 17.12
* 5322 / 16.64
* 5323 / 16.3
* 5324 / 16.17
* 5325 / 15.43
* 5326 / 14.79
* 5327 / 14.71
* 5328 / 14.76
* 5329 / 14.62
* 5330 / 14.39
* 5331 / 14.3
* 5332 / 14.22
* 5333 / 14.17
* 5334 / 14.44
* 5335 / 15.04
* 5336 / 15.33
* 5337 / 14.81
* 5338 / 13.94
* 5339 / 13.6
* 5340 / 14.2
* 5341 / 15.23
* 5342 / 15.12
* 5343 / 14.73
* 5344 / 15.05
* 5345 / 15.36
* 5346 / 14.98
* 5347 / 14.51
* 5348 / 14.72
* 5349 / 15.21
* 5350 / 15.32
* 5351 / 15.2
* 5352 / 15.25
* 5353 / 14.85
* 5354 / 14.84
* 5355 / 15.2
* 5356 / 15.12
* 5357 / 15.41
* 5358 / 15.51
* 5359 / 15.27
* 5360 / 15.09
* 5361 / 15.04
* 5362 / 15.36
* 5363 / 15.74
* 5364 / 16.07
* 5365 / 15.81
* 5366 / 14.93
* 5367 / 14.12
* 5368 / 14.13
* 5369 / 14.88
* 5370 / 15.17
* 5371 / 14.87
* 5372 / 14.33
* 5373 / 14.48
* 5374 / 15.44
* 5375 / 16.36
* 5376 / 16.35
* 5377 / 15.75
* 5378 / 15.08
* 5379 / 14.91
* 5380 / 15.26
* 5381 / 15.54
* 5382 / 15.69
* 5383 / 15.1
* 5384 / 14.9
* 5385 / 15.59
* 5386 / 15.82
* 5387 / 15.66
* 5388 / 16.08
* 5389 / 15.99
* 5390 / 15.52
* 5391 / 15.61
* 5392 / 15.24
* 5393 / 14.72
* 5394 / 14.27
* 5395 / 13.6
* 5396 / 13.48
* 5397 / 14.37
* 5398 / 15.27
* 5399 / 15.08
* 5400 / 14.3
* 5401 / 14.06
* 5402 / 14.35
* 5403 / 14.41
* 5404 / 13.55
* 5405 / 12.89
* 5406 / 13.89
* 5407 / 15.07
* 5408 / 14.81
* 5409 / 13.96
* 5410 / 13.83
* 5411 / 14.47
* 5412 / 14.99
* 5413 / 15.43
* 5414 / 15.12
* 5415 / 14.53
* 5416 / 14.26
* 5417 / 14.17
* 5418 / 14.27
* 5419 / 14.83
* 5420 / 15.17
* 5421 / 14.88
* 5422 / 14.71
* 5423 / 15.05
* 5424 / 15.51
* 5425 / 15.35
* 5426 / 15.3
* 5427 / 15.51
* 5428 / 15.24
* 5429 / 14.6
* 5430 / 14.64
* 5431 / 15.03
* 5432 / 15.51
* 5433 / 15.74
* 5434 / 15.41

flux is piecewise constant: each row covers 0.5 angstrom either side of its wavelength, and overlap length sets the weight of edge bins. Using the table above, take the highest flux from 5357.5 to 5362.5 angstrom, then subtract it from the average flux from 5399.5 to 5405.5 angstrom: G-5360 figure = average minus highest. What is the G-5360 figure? -1.6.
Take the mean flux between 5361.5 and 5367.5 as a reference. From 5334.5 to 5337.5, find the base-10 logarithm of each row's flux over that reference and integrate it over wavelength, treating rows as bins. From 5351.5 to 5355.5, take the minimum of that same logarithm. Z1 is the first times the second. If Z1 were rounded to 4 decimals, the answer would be 0.0003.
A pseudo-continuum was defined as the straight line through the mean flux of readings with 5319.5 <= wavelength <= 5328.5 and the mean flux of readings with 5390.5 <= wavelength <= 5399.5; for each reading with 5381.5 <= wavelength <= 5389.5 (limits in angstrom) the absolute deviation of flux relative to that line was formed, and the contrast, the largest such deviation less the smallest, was 1.3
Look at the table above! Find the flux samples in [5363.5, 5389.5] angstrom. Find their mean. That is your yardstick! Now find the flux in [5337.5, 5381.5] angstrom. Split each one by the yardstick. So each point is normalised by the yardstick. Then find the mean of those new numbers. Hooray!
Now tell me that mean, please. 0.984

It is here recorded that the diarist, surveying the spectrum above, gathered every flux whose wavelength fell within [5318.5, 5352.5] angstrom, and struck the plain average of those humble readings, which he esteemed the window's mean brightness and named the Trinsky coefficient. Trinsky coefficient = 15.1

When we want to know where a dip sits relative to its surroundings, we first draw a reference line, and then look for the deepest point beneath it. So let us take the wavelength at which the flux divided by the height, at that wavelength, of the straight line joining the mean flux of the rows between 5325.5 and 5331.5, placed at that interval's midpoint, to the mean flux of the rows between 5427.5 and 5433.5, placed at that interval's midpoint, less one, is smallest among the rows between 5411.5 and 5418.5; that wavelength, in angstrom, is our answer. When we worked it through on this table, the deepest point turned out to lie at 5417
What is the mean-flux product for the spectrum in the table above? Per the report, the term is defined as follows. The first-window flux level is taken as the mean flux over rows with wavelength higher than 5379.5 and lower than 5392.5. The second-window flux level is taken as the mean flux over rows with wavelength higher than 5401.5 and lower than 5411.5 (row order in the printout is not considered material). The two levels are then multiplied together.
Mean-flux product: 219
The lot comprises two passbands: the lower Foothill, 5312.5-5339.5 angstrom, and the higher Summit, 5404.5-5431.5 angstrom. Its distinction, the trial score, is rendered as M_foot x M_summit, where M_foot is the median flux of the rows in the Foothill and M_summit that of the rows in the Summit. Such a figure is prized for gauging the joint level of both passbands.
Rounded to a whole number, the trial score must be 219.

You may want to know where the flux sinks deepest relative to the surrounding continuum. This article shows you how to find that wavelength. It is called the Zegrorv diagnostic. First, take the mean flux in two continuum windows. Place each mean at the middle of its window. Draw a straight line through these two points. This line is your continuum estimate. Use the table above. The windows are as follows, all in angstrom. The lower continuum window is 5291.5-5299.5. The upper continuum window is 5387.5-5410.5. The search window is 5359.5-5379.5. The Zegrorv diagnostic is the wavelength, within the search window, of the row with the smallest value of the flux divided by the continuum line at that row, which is 5367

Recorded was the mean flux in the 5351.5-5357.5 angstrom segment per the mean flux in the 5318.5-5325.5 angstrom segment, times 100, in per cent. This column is 92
